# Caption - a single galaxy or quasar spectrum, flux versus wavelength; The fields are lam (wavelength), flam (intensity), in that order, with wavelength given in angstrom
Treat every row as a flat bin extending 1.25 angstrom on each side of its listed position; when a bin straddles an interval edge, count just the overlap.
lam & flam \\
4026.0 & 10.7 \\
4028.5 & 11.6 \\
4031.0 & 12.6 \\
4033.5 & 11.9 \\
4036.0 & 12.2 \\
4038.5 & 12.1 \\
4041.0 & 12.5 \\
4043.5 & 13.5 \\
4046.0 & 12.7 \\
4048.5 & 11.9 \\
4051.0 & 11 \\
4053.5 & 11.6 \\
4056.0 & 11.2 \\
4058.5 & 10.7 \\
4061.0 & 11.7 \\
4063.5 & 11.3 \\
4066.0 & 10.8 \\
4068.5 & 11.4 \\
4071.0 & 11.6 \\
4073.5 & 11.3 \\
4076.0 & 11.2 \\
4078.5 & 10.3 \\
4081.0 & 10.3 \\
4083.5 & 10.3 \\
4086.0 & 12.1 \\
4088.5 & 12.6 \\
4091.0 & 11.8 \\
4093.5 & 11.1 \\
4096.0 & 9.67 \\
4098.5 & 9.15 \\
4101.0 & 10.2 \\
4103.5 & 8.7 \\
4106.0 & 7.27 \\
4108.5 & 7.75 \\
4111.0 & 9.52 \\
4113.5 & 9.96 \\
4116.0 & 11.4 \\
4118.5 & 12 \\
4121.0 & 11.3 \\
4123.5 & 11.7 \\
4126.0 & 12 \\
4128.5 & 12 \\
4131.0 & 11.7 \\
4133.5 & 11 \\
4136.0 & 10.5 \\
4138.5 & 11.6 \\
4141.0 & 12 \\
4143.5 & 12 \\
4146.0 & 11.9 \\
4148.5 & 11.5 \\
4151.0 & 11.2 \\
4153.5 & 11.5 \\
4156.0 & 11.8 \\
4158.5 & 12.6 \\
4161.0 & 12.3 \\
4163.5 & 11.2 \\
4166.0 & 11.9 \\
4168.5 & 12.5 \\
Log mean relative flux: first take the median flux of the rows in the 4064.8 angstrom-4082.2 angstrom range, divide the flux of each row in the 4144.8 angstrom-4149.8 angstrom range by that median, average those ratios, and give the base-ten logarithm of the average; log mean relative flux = 0.019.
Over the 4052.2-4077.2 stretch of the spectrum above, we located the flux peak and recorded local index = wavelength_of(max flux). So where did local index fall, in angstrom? 4061.0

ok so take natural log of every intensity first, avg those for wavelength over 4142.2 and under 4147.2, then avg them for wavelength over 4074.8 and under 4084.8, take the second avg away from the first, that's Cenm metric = 0.13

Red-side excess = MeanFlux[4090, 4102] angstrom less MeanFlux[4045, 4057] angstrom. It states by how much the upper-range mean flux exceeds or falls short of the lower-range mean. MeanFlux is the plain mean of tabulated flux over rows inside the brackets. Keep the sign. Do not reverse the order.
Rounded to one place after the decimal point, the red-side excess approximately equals -1.3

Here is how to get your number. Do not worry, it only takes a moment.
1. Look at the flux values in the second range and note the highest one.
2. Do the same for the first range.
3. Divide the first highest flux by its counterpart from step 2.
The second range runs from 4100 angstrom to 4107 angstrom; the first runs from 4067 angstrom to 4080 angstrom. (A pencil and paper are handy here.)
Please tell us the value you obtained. 0.88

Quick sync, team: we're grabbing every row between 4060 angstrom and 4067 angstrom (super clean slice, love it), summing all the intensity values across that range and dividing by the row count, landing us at 11.27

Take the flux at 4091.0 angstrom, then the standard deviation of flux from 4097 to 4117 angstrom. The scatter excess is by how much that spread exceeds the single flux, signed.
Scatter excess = -10.5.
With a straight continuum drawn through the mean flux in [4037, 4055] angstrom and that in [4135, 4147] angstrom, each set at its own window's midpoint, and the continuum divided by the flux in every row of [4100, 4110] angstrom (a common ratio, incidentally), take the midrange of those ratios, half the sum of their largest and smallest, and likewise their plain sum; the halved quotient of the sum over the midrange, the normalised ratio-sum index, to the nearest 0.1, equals 2.0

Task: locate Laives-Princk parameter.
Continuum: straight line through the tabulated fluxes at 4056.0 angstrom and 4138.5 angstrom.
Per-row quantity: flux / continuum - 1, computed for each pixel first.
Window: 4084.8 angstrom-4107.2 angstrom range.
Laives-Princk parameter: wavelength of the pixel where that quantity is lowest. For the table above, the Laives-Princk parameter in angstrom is 4106.0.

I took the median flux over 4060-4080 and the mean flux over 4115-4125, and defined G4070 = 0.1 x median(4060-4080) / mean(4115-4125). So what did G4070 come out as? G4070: 0.097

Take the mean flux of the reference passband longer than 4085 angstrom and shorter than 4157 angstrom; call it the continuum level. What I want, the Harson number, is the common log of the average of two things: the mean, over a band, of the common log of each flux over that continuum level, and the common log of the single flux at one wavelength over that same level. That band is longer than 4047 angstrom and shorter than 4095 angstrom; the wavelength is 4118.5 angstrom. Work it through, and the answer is -1.57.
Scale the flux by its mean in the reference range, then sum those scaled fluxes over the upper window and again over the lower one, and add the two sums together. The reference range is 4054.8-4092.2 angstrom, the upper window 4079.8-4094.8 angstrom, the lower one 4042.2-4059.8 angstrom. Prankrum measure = 13.4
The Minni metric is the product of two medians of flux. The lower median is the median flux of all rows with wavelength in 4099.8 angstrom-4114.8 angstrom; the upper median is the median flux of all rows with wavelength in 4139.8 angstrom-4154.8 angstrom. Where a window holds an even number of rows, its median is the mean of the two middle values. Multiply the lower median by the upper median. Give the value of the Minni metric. 107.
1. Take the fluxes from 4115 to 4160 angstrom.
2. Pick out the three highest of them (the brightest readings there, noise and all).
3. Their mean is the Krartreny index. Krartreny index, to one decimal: 12.2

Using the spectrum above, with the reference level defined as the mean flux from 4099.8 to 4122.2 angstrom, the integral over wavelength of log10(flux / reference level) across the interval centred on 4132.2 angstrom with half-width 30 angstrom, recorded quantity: 2.9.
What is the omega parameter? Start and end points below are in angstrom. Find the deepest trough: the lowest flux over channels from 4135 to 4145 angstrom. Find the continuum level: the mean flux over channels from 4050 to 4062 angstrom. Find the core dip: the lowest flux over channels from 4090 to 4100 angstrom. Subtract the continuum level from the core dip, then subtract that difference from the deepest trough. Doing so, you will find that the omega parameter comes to 12.6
